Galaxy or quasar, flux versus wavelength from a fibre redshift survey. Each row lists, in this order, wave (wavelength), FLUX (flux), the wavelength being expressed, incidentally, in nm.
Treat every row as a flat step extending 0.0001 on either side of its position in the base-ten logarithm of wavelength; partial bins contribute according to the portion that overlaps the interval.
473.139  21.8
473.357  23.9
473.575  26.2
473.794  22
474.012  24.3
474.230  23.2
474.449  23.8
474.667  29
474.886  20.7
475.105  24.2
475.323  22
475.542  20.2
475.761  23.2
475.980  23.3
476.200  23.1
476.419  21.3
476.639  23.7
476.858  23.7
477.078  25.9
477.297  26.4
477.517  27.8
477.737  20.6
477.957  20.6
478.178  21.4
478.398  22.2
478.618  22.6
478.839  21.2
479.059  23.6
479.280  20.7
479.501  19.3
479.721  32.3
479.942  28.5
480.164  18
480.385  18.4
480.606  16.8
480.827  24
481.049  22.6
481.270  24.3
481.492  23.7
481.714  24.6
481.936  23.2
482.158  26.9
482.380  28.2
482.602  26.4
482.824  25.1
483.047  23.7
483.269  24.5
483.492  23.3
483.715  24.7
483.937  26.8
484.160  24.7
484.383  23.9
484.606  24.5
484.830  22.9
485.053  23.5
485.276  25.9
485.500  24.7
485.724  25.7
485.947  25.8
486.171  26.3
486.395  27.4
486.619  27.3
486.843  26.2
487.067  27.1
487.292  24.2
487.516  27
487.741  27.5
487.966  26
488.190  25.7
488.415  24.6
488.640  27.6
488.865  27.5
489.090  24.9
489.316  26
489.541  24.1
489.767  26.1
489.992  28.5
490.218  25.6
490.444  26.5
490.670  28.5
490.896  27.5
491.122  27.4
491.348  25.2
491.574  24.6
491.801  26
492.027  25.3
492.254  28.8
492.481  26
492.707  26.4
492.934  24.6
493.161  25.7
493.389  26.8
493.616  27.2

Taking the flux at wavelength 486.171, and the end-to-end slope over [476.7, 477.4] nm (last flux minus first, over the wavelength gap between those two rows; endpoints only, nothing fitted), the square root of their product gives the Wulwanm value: 13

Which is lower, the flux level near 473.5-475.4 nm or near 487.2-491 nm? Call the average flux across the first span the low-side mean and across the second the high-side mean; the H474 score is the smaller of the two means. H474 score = 23.9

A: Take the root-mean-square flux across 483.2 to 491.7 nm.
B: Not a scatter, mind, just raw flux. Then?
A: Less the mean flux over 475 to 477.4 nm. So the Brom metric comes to 2.5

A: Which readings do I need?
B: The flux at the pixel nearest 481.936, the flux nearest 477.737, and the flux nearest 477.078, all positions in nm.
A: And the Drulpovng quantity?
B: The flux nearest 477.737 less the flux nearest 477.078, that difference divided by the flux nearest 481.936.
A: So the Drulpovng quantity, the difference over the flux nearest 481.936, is -0.23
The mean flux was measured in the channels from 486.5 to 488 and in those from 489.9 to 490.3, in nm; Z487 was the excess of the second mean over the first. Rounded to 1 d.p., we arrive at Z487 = 0.6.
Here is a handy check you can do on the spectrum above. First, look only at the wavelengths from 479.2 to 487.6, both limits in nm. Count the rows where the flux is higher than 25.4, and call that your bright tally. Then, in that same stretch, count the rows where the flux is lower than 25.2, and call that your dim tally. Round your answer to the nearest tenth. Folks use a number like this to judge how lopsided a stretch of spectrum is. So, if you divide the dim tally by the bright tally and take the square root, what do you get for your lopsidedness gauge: 1.2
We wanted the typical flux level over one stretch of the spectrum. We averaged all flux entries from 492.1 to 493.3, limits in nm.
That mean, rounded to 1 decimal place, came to 26.3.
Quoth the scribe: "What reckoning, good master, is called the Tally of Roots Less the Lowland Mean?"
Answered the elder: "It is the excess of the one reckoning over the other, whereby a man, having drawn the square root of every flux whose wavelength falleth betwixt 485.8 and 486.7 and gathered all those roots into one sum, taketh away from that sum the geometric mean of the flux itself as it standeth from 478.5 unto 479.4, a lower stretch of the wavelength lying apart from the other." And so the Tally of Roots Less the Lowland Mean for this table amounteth -1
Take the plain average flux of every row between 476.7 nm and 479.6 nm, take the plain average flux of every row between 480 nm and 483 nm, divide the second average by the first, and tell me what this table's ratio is 1.02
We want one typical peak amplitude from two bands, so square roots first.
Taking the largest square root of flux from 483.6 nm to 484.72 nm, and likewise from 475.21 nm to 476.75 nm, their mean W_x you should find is 5.02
